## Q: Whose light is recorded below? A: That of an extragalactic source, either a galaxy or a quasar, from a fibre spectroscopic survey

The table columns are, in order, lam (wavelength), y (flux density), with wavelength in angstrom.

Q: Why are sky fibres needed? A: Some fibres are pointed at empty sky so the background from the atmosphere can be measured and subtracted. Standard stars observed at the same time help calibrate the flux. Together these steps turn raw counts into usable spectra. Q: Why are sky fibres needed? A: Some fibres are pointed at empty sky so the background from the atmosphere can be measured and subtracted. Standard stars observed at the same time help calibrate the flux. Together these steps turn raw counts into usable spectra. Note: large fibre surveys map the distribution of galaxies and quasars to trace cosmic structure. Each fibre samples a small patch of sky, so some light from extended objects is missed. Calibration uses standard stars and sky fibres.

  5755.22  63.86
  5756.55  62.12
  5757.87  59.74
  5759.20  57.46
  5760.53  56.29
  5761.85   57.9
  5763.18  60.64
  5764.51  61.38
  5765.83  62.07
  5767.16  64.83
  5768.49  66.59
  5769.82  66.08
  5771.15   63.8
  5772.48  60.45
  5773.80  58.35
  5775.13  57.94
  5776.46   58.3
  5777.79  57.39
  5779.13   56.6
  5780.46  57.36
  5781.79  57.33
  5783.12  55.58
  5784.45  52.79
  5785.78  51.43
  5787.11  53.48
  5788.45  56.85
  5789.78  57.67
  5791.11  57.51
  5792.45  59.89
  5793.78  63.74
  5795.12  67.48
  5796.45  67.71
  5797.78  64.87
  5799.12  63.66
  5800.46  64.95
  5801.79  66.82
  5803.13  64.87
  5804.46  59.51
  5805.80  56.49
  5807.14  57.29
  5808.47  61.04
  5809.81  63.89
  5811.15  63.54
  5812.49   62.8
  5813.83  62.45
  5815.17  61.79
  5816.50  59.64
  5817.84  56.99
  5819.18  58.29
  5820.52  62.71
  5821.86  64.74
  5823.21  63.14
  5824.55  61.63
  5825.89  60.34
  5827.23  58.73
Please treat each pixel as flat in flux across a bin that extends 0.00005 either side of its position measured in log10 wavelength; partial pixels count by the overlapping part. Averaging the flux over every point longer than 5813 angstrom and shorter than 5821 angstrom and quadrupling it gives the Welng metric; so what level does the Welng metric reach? 241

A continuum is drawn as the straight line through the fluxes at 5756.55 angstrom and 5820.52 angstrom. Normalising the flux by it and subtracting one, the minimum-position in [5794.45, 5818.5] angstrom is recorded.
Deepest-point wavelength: 5805.80 angstrom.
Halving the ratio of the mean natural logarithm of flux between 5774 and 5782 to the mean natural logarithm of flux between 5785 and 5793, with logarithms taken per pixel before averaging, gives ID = 0.503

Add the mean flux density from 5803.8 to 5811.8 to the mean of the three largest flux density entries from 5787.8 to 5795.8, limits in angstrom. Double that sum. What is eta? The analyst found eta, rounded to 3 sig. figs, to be 248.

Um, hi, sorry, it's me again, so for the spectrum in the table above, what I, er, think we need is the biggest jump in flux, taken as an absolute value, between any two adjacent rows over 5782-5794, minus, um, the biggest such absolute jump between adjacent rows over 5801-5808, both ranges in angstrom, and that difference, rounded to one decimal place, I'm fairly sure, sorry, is -1.5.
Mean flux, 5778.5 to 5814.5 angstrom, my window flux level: 60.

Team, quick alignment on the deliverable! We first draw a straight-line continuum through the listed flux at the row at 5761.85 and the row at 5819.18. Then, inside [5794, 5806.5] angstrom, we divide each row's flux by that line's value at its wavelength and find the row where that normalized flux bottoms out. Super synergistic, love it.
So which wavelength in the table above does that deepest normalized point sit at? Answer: 5805.80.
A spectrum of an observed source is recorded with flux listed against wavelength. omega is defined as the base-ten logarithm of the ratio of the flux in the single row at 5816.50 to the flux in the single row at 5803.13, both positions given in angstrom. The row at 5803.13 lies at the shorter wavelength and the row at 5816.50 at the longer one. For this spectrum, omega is -0.04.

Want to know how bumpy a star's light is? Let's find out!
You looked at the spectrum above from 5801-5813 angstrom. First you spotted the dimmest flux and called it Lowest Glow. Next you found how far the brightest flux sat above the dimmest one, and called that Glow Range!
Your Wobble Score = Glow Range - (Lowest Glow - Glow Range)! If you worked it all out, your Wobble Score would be -35.8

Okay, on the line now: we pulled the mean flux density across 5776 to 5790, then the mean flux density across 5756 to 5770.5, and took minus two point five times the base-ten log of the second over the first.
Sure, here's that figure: -0.10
